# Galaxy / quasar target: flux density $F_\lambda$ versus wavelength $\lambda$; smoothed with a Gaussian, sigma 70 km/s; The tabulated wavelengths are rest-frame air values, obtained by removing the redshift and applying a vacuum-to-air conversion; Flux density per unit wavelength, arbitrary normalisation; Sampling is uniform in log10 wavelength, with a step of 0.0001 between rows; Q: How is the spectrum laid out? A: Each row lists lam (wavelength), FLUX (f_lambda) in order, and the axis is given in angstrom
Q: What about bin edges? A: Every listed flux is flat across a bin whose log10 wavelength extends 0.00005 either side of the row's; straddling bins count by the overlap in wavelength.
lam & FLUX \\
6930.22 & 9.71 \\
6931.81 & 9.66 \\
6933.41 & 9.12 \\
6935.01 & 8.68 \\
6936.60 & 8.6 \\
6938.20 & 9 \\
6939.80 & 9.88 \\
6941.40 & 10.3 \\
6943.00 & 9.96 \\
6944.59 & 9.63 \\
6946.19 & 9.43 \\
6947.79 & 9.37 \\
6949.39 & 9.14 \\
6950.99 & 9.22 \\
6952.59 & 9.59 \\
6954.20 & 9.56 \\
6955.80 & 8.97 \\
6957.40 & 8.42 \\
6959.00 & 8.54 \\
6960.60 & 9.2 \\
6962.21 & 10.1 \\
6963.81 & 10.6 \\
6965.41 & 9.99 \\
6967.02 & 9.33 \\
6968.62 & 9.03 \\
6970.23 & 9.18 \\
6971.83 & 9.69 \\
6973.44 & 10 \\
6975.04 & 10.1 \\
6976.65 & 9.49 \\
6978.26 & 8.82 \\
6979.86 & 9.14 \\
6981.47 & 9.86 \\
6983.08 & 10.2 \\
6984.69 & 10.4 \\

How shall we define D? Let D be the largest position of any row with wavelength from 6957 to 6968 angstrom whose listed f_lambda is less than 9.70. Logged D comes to 6967.02 angstrom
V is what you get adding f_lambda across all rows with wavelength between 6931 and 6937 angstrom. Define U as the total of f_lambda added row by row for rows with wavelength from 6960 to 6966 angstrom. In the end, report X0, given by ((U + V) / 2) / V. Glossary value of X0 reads 1.05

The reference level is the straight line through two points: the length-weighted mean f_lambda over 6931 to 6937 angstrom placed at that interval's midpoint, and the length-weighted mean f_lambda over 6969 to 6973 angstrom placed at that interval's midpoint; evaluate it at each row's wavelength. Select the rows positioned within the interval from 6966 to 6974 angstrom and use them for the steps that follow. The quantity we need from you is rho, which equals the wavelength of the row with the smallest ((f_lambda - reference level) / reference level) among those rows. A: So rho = 6968.62 angstrom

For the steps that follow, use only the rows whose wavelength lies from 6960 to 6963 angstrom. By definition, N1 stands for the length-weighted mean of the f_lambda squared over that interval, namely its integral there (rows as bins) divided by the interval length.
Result 94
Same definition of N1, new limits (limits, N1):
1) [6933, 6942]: 86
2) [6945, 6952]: 87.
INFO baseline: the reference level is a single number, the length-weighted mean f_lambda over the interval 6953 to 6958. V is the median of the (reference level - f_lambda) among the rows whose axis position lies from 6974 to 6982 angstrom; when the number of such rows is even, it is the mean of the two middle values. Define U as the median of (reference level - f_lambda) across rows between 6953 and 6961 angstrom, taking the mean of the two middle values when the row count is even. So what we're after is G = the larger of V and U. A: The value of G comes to 0.07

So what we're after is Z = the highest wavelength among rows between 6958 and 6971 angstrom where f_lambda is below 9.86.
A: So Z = 6970.23 angstrom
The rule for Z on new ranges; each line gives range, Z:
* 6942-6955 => 6954.20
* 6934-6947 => 6946.19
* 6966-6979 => 6978.26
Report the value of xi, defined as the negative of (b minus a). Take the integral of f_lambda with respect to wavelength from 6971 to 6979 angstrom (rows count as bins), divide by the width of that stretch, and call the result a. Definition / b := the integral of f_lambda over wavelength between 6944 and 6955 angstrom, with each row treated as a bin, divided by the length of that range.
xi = 0.21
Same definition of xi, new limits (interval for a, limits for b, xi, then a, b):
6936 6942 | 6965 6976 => -0.16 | 9.434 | 9.60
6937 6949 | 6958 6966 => -0.05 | 9.600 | 9.65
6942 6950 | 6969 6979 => 0.02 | 9.542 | 9.52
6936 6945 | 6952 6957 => 0.30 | 9.581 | 9.28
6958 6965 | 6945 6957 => 0.30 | 9.604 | 9.30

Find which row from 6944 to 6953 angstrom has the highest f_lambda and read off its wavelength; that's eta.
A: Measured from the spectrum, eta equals 6944.59 angstrom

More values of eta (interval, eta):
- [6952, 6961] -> 6952.59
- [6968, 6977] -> 6975.04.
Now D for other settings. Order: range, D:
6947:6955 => 6954.20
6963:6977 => 6976.65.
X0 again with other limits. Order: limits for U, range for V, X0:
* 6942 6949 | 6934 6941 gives 1.03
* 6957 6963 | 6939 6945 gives 0.96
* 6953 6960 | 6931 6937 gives 0.99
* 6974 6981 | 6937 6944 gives 0.98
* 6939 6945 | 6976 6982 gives 1.03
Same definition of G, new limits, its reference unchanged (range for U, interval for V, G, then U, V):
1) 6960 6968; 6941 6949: -0.59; -0.9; -0.59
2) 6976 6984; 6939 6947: -0.45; -0.4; -0.84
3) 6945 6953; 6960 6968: -0.33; -0.3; -0.95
